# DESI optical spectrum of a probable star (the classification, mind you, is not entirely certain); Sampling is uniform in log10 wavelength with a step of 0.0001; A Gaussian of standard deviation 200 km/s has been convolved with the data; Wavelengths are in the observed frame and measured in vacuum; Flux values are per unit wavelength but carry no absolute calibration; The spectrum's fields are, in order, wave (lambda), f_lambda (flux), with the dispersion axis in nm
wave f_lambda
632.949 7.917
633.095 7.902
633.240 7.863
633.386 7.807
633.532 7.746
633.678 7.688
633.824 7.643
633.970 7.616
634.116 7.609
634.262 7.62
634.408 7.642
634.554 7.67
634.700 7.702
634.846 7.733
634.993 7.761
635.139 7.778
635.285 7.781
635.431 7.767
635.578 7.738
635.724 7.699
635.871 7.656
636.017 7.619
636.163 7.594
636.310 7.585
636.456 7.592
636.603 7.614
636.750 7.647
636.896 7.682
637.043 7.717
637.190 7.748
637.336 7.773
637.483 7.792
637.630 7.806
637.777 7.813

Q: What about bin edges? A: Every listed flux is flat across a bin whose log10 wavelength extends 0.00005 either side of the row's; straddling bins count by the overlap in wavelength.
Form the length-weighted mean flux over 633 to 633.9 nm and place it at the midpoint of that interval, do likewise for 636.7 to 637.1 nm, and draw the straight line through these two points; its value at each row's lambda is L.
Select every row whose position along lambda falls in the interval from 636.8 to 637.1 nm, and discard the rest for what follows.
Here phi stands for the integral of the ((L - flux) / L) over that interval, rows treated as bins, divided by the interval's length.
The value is -0.001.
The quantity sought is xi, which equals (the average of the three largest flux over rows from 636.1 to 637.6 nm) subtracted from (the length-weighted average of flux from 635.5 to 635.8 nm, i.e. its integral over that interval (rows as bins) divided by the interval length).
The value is -0.08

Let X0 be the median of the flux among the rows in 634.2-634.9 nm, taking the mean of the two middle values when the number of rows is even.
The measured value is 7.67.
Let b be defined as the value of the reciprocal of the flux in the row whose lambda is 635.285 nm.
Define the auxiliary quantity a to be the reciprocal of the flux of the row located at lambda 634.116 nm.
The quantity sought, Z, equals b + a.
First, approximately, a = 0.131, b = 0.129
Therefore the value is 0.260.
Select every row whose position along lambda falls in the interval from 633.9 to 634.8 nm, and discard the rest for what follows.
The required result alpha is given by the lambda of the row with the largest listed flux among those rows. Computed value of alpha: 634.700 nm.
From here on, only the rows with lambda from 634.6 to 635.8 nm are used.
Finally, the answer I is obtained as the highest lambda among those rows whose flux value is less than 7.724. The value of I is 635.724 nm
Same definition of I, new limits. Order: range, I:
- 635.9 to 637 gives 636.896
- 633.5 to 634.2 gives 634.116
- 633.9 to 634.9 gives 634.700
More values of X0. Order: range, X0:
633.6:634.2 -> 7.63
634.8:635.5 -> 7.77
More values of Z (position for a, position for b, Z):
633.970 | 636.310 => 0.263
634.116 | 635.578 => 0.261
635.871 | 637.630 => 0.259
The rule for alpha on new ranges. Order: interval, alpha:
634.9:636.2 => 635.285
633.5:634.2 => 633.532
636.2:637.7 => 637.630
